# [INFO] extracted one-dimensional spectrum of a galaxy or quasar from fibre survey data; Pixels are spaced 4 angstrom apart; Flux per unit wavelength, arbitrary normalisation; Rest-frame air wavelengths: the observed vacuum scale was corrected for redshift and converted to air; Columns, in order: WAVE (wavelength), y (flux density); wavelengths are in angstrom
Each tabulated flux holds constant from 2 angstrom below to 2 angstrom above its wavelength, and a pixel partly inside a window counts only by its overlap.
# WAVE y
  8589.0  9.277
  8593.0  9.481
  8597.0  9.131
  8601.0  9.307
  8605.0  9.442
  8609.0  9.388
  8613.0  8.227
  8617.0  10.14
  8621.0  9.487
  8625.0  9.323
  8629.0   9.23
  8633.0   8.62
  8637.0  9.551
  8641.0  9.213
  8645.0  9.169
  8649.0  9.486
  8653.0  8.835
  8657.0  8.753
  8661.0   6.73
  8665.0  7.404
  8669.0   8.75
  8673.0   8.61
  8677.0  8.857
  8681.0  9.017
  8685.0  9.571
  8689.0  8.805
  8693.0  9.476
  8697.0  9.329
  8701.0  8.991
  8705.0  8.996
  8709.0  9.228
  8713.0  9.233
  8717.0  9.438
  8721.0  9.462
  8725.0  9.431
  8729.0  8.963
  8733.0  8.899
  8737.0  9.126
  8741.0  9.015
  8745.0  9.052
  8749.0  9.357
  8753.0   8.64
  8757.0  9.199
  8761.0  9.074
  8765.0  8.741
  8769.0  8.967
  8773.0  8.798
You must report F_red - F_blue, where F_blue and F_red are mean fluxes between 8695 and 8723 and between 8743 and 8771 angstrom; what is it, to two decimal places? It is -0.24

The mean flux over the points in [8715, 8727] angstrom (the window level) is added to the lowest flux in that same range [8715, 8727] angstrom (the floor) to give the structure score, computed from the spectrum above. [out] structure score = 18.9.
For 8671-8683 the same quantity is 17.4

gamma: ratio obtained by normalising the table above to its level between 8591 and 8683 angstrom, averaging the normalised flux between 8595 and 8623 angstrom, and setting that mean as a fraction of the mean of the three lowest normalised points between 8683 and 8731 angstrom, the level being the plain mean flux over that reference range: 1.04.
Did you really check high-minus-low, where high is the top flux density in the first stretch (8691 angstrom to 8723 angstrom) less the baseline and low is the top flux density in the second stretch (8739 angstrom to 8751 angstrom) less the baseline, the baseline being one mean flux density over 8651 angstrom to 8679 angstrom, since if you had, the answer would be 0.12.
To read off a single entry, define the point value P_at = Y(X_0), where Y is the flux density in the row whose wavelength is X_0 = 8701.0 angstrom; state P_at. 8.991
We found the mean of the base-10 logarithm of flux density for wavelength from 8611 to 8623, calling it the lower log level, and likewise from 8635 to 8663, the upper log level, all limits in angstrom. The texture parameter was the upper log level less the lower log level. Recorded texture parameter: -0.023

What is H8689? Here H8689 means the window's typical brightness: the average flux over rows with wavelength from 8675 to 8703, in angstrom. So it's 9.15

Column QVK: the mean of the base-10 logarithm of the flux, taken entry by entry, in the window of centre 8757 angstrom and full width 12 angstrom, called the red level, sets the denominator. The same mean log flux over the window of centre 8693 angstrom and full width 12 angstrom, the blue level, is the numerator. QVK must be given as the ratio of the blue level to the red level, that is 1.01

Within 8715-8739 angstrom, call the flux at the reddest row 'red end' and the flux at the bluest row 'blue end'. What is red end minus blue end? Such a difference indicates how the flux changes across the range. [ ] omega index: -0.3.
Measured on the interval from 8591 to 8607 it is 0.0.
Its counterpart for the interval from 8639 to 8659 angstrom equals -0.5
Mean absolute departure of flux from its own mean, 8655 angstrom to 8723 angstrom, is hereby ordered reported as 0.49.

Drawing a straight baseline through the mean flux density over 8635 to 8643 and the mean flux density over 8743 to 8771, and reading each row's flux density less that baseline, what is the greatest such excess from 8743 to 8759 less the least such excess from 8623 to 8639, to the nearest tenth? 1.1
